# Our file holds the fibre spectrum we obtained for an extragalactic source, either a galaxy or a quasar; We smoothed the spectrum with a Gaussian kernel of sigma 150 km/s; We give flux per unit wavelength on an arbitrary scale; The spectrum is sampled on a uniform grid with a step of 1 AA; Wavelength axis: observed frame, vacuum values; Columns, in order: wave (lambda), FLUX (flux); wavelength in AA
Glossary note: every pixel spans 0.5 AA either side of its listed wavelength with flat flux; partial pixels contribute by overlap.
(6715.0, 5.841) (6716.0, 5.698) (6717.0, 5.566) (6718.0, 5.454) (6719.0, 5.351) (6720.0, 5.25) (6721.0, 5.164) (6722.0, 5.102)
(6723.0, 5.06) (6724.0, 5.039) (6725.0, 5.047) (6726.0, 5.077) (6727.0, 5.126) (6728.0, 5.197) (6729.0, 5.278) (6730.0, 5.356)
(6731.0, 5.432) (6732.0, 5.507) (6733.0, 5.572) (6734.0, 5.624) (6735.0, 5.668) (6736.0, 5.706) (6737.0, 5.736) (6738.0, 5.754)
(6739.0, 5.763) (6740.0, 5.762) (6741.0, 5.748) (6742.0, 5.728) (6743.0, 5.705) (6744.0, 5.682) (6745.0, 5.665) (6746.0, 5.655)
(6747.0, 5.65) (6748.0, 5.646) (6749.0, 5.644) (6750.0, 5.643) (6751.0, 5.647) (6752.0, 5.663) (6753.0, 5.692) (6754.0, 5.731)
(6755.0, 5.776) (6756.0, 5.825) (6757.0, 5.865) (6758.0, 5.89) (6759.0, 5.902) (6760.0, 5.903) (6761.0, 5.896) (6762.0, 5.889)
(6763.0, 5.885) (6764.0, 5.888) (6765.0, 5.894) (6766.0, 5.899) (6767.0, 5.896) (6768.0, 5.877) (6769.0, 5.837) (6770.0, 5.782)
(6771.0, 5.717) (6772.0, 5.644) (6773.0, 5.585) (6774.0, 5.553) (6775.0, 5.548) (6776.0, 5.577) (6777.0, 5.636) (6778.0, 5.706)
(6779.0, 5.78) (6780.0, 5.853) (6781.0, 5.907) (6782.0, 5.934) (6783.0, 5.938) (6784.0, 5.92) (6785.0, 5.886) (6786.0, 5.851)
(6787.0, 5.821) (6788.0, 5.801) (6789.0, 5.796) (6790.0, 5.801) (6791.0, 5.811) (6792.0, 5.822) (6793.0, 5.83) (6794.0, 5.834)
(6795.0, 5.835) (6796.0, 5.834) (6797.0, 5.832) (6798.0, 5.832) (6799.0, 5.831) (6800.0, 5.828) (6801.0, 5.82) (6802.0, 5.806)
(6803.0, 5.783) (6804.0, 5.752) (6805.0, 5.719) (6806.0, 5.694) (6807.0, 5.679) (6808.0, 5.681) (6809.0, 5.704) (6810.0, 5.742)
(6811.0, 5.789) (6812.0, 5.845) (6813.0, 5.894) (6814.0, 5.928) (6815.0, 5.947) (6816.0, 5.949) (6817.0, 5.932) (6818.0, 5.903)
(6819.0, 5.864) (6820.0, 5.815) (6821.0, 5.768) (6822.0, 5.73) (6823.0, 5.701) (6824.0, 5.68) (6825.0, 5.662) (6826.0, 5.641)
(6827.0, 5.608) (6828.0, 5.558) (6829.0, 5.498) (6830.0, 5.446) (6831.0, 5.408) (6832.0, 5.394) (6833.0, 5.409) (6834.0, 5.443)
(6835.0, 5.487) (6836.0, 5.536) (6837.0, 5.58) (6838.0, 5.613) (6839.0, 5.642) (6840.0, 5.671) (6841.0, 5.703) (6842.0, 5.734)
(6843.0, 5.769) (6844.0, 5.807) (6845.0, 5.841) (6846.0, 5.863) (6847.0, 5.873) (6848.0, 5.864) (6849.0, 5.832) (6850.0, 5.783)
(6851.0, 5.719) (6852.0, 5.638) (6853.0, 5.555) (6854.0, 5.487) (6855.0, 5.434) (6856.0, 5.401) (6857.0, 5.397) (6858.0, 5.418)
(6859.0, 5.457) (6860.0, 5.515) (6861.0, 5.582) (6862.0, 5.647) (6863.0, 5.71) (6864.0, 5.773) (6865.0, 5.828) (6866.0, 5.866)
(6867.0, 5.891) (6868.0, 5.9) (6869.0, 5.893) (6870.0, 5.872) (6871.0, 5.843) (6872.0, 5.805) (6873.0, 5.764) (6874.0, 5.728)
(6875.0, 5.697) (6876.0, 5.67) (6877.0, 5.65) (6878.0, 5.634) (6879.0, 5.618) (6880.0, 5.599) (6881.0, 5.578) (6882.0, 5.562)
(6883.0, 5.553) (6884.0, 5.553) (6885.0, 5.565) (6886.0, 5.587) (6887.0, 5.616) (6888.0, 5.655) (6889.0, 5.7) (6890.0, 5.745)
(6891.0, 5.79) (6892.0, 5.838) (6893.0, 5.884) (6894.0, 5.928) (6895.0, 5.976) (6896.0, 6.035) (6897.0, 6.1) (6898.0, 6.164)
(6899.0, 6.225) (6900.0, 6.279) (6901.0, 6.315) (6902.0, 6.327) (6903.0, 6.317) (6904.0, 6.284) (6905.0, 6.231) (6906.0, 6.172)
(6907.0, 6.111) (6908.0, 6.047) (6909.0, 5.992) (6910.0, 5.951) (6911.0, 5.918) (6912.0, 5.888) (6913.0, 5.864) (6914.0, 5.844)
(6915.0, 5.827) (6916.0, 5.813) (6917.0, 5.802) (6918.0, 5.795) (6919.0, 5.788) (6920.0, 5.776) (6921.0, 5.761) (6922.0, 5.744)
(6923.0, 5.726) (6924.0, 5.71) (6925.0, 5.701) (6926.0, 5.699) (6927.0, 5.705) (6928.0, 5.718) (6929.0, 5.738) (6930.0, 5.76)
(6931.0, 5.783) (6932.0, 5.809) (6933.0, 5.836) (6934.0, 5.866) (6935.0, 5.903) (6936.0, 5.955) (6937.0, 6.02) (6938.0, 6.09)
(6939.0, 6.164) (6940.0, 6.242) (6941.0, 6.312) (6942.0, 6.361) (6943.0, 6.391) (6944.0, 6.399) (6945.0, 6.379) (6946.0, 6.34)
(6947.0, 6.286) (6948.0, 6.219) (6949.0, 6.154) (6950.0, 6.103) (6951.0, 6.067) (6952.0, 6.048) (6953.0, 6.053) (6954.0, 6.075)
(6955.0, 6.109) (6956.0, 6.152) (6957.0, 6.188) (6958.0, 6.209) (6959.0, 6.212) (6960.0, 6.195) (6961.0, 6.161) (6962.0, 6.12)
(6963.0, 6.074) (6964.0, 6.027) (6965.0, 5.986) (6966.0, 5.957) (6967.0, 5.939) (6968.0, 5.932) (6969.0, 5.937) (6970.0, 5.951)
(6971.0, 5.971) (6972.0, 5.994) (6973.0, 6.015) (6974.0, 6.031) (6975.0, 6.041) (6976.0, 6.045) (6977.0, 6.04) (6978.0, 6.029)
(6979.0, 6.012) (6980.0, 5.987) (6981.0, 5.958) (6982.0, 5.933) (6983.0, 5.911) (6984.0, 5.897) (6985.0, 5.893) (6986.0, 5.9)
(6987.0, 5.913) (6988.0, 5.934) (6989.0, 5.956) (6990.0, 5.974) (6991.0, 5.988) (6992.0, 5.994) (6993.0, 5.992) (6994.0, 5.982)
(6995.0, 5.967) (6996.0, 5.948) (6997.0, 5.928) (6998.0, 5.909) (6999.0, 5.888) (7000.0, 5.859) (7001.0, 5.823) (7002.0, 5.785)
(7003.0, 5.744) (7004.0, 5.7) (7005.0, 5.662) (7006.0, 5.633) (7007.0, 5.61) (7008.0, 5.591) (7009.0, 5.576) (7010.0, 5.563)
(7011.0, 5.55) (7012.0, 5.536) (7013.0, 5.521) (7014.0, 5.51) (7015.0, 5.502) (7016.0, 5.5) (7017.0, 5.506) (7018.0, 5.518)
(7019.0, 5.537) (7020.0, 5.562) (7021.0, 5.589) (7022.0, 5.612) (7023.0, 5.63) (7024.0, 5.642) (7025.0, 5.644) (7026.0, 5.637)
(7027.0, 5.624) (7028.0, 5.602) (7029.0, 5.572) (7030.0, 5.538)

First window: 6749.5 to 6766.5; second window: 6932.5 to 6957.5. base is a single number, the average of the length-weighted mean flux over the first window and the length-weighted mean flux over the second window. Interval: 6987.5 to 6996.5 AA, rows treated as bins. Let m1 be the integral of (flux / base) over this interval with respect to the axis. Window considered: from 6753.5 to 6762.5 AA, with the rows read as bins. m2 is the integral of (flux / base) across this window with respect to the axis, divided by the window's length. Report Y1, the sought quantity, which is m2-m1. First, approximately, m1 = 8.98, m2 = 0.978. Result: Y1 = -8.0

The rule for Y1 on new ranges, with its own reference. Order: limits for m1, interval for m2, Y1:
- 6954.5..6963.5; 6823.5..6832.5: -8.3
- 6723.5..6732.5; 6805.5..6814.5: -6.9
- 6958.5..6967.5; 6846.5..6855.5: -8.2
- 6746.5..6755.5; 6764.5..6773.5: -7.6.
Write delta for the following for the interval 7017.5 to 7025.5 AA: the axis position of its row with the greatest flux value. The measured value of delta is 7025.0 AA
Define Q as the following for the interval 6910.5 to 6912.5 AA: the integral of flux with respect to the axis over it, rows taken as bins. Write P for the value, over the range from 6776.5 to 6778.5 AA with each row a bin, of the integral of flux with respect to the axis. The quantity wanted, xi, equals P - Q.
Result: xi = -0.5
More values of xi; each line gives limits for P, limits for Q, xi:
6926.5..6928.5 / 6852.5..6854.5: 0.4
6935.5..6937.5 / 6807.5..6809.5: 0.6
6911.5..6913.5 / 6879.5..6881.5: 0.6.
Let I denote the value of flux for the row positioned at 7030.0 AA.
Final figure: 5.538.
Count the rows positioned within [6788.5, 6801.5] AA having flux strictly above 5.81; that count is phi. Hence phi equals 11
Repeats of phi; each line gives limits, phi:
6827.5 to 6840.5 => 0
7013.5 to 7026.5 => 0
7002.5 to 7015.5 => 0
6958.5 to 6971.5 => 13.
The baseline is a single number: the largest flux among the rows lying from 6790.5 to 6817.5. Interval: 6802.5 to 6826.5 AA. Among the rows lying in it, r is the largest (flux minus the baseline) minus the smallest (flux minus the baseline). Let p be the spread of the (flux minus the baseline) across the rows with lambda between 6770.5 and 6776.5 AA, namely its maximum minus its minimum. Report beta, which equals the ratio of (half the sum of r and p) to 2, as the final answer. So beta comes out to 0.119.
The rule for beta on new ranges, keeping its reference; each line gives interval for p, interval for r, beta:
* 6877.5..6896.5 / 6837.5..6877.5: 0.246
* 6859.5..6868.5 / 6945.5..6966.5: 0.192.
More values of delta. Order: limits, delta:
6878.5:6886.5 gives 6879.0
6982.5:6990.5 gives 6990.0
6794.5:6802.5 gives 6795.0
